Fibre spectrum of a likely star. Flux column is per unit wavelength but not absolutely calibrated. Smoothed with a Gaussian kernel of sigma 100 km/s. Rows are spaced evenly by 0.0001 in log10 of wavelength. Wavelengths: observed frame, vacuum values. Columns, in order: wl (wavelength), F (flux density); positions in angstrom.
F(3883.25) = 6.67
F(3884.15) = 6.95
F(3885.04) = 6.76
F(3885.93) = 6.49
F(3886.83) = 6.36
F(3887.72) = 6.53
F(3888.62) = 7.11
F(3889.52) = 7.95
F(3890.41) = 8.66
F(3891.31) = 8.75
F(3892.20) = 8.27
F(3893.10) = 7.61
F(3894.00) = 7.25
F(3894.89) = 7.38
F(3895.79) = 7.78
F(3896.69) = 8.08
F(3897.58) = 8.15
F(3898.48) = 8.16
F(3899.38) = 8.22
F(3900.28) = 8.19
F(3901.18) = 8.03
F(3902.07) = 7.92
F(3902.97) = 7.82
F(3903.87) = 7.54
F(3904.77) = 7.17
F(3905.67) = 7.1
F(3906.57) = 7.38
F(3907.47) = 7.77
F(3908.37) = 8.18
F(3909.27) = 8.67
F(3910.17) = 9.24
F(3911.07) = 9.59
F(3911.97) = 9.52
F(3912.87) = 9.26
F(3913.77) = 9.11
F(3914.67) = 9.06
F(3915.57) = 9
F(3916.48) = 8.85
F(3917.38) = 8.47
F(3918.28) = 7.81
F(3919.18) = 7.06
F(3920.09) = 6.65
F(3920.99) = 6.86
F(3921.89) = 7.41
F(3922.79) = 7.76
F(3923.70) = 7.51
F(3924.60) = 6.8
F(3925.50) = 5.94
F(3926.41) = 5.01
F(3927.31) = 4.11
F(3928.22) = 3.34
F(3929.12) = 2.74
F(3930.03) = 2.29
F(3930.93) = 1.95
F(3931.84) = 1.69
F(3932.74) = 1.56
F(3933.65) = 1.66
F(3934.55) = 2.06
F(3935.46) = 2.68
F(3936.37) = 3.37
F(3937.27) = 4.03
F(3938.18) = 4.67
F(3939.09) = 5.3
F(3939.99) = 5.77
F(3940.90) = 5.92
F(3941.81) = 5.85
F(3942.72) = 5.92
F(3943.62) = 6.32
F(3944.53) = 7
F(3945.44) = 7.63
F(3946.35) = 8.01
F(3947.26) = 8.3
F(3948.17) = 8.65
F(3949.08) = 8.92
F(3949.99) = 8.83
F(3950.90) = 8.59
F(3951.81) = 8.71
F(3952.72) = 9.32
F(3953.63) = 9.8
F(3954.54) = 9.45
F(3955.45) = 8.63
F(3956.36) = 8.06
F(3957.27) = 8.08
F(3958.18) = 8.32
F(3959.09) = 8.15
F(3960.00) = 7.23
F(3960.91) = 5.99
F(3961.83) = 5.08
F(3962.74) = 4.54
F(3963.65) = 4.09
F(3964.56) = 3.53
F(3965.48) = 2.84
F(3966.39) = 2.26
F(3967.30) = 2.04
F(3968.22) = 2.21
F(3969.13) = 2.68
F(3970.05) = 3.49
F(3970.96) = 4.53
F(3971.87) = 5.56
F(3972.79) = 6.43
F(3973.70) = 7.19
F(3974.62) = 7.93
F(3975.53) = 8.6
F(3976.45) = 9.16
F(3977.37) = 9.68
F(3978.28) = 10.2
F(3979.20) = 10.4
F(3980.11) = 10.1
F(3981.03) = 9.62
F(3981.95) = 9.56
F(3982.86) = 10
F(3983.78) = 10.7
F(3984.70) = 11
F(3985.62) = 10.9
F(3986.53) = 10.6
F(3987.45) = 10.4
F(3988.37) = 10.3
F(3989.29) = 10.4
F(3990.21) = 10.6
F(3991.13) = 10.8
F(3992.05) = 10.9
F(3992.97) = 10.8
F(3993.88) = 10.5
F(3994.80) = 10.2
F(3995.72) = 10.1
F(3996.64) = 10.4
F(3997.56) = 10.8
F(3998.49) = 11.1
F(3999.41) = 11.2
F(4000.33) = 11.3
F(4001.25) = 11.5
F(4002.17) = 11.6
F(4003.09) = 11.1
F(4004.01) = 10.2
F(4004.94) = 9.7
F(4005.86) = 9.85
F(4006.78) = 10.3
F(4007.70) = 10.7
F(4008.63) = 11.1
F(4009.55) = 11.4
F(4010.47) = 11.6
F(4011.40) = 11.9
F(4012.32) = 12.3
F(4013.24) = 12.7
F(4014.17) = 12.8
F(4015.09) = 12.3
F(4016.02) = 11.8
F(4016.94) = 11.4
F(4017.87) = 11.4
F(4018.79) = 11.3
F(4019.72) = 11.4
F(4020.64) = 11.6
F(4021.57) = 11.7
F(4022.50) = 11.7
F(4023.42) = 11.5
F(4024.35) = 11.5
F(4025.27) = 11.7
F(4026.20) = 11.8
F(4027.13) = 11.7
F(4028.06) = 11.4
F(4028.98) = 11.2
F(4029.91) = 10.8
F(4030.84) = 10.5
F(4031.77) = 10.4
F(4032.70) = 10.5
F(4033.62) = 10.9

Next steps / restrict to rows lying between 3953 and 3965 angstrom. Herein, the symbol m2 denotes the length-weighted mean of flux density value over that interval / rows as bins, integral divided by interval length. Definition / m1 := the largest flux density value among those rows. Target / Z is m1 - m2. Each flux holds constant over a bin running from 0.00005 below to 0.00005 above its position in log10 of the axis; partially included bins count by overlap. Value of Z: 2.8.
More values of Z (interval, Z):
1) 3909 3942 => 3.7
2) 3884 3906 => 1.1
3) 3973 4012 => 1.5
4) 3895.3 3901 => 0.1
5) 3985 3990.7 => 0.4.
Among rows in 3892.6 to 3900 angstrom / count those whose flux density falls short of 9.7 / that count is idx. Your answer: 8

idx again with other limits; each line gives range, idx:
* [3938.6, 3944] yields 6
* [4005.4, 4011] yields 0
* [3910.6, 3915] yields 5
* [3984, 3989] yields 0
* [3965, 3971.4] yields 7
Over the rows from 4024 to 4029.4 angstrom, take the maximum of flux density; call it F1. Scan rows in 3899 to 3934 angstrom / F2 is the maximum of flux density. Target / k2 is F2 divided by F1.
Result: 0.81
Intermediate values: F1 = 11.8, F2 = 9.59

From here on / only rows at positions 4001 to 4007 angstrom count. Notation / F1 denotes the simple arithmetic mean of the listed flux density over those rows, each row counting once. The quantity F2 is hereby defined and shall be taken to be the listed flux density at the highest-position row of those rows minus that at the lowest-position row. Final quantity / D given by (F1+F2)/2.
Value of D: 4.7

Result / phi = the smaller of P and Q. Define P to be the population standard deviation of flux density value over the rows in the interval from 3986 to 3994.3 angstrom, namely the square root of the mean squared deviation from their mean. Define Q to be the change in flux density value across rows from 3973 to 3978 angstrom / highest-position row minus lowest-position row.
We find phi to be 0.2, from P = 0.20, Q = 2.5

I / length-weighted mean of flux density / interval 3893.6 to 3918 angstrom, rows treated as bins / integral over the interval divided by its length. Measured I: 8.3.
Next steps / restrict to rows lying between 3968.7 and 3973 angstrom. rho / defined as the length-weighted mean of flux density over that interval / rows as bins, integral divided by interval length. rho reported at 4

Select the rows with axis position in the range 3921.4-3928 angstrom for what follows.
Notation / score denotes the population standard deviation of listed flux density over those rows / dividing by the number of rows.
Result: 1.29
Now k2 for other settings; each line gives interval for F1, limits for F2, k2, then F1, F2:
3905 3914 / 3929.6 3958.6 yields 1.02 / 9.59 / 9.8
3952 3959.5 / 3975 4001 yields 1.15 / 9.8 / 11.3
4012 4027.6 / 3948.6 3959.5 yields 0.77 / 12.8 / 9.8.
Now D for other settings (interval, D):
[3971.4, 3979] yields 6.4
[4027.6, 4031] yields 5.0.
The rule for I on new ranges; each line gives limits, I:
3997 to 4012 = 11.0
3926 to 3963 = 6.0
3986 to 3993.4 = 10.6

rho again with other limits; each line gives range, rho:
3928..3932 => 2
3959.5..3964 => 5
